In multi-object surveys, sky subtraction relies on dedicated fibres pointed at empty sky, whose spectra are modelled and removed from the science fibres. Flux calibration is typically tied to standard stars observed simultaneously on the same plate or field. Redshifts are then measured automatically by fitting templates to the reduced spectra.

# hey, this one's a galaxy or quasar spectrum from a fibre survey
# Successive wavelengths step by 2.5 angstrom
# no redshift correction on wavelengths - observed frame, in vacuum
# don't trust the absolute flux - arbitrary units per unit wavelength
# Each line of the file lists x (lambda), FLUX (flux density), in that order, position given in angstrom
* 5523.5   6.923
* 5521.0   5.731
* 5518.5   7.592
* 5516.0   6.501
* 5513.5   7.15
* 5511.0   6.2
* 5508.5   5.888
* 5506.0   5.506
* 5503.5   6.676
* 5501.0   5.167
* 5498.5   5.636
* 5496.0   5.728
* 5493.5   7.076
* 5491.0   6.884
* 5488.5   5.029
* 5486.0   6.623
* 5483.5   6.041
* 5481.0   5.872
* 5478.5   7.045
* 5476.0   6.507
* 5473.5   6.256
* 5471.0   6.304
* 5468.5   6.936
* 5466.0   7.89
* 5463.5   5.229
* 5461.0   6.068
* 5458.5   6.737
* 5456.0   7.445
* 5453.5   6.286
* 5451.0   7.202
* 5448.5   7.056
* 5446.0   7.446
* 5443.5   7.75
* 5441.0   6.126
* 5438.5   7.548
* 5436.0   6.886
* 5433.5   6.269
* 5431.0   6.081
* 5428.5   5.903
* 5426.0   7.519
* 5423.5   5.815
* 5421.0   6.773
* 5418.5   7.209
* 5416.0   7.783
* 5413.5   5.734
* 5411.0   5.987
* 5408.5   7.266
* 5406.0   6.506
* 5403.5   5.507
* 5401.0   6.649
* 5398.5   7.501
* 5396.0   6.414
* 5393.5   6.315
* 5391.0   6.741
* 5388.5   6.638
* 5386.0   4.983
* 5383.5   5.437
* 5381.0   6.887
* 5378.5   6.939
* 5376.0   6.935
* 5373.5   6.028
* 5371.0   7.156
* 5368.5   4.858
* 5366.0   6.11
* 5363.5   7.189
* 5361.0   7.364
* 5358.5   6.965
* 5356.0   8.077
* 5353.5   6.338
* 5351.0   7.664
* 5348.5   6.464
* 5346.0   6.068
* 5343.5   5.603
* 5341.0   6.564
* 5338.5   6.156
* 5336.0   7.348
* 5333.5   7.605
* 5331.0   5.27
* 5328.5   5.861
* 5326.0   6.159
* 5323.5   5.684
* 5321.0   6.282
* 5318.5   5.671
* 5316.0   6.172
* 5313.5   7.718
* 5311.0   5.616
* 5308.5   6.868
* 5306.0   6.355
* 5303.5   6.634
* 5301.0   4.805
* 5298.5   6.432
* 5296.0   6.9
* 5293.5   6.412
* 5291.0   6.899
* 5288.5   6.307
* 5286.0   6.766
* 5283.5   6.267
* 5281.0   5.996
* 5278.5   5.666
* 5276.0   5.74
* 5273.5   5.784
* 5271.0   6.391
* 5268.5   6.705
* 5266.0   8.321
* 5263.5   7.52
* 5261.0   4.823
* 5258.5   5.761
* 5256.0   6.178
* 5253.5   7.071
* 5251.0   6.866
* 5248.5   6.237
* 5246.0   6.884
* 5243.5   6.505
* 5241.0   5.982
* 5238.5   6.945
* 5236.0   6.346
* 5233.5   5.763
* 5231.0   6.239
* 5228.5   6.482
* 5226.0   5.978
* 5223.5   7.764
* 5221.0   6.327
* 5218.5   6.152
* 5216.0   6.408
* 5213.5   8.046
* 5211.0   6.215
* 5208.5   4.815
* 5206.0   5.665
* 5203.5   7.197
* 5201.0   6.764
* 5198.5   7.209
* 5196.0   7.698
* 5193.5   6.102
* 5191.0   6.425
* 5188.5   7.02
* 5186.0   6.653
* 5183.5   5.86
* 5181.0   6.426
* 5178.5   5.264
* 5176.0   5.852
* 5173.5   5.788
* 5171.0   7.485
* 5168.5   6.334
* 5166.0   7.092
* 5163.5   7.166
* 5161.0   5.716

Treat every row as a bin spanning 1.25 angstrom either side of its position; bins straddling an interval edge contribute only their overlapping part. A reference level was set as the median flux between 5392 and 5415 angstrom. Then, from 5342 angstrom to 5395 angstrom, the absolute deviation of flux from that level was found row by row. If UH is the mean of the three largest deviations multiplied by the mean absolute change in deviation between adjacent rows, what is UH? 0.93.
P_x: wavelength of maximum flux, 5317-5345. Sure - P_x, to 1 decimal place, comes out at 5333.5 angstrom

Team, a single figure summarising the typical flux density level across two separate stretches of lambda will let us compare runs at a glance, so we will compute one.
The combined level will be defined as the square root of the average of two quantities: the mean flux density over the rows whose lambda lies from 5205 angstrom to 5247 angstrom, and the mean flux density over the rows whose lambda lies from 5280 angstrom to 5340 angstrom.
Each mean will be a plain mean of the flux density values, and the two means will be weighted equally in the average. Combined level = 2.52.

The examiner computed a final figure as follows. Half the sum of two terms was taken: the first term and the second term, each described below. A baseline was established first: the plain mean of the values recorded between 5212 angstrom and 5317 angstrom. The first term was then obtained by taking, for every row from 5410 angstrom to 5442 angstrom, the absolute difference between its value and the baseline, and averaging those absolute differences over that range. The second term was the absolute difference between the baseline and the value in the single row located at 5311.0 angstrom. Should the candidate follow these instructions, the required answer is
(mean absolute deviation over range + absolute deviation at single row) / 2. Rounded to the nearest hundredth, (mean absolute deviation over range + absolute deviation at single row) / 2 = 0.74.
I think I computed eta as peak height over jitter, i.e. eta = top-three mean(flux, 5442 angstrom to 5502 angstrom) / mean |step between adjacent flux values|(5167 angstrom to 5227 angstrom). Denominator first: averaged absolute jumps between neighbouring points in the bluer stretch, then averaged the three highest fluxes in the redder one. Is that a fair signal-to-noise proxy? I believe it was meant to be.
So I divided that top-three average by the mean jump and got 8.4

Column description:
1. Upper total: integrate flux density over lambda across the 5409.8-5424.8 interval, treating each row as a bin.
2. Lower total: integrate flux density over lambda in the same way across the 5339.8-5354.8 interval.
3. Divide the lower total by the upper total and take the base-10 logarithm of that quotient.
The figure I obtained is -0.007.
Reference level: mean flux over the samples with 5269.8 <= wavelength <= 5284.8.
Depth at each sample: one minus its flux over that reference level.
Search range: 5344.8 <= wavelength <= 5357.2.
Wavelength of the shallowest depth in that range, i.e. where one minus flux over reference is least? 5356.0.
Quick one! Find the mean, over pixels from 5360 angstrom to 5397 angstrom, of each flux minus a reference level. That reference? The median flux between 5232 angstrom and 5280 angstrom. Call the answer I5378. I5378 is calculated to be 0.05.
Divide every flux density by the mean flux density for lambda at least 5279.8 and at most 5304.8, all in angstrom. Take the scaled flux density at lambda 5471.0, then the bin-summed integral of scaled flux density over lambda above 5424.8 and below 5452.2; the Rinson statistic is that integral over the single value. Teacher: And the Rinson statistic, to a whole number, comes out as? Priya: 30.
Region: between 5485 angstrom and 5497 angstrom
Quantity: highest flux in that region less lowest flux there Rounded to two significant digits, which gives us 2.0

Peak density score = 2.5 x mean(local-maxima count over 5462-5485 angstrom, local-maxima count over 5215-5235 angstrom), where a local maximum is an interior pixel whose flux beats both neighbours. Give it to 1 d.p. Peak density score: 5.0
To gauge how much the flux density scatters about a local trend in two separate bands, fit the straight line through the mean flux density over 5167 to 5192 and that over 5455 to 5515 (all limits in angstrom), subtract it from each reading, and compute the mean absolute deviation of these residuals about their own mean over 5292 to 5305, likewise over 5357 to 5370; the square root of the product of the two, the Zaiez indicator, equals 0.68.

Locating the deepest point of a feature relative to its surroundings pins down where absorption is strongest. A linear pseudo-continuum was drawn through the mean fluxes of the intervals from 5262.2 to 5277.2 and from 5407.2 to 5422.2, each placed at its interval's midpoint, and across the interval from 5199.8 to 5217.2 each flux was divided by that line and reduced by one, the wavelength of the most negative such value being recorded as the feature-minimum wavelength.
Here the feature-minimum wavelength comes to 5208.5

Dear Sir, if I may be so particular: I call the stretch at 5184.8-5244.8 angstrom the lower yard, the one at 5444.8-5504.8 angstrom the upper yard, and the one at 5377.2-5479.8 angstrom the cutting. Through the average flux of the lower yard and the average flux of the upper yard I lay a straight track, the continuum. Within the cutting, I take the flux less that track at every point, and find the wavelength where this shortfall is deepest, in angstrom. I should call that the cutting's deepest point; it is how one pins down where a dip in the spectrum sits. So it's 5386.0 angstrom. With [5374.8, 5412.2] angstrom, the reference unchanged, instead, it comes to 5386.0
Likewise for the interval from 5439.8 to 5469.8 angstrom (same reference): 5463.5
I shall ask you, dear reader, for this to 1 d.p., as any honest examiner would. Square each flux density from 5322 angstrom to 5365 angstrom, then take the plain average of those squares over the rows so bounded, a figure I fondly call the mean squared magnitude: 44.3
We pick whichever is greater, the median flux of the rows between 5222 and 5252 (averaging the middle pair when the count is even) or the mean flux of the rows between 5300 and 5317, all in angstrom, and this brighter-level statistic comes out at 6.41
